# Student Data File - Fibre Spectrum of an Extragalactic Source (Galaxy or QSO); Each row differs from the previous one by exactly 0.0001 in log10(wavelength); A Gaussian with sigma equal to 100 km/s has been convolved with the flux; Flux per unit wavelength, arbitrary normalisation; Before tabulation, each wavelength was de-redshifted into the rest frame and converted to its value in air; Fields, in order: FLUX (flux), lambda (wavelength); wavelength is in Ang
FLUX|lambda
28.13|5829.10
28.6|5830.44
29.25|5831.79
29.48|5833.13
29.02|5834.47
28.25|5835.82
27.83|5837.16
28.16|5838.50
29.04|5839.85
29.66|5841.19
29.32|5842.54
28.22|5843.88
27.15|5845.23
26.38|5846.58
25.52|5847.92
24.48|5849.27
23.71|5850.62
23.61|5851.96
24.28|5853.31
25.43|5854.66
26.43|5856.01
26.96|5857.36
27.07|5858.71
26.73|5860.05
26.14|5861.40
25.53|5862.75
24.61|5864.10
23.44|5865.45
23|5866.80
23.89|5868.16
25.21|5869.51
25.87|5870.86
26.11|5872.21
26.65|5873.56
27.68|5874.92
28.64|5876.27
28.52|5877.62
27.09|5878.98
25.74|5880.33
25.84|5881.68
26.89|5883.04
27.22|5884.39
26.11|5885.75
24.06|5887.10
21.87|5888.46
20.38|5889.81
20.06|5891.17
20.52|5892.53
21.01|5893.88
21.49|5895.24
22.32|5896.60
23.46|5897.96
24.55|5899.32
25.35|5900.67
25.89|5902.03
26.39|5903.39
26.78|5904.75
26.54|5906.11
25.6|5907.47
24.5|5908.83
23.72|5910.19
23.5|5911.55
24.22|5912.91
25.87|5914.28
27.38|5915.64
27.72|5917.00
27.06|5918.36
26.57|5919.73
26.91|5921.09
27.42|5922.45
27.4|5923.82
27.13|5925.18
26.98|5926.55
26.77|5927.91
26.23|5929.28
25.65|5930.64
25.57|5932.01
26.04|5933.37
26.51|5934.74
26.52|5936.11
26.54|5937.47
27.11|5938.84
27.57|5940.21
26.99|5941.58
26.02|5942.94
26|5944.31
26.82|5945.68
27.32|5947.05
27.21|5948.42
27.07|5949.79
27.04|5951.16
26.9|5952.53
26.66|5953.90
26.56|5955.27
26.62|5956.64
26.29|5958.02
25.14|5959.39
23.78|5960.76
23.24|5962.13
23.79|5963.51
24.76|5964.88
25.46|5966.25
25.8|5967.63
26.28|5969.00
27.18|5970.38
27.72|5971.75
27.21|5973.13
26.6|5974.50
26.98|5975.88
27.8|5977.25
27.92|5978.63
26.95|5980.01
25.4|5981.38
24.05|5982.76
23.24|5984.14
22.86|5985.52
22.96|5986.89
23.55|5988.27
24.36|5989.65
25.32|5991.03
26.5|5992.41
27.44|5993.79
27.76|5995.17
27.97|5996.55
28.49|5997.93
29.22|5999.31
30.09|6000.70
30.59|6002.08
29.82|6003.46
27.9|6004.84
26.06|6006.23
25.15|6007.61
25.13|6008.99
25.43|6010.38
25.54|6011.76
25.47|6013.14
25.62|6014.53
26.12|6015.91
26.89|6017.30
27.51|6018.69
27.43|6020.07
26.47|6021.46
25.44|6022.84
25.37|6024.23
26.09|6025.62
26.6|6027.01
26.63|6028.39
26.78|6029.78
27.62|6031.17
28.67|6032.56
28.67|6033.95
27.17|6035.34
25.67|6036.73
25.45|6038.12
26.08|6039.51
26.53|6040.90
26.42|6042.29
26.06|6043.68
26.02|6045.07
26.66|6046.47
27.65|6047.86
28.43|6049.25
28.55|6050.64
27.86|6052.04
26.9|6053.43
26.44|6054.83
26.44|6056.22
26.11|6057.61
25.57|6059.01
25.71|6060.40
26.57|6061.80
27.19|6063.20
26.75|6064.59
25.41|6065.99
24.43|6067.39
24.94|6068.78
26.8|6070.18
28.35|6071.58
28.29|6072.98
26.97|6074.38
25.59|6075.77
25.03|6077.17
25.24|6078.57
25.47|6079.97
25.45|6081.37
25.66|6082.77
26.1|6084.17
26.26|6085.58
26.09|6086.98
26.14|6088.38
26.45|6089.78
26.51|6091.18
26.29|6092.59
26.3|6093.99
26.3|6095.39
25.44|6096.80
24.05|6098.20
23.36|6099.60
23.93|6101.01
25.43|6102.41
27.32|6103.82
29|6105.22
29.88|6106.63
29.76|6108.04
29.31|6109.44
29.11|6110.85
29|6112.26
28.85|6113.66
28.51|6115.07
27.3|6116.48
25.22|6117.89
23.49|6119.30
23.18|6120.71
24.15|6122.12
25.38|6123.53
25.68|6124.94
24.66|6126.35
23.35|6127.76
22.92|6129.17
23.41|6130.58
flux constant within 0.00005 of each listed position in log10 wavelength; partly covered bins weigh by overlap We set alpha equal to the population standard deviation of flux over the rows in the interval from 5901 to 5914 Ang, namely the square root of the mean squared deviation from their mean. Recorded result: 1.2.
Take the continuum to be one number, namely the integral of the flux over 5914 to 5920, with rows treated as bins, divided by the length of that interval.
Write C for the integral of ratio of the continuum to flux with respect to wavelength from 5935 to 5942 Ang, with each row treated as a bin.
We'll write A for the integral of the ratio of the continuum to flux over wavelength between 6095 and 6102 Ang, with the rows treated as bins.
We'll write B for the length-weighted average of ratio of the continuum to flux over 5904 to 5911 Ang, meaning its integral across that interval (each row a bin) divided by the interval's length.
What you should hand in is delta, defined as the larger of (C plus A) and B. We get 14.7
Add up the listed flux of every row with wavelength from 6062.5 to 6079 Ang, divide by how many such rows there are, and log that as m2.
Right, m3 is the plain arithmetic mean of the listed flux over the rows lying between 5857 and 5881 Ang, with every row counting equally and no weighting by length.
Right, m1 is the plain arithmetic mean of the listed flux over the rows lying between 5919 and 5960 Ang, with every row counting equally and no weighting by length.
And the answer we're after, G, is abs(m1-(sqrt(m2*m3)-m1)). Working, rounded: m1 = 26.7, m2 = 26.2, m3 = 26.0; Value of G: 27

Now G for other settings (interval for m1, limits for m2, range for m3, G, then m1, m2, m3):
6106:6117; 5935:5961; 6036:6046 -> 32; 29.0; 26.5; 26.0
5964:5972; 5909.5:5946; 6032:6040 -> 26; 26.2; 26.4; 27.0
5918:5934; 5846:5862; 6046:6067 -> 27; 26.6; 25.6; 26.8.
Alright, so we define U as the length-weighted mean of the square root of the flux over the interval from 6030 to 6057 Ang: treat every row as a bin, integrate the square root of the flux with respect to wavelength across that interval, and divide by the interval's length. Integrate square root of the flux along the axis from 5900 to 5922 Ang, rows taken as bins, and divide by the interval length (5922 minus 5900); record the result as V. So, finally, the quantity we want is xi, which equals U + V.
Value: 10.3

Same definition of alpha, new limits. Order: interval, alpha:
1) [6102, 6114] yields 1.3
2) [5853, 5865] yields 1.0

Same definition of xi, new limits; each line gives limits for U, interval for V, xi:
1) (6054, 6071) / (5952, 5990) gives 10.2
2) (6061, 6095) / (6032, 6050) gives 10.3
